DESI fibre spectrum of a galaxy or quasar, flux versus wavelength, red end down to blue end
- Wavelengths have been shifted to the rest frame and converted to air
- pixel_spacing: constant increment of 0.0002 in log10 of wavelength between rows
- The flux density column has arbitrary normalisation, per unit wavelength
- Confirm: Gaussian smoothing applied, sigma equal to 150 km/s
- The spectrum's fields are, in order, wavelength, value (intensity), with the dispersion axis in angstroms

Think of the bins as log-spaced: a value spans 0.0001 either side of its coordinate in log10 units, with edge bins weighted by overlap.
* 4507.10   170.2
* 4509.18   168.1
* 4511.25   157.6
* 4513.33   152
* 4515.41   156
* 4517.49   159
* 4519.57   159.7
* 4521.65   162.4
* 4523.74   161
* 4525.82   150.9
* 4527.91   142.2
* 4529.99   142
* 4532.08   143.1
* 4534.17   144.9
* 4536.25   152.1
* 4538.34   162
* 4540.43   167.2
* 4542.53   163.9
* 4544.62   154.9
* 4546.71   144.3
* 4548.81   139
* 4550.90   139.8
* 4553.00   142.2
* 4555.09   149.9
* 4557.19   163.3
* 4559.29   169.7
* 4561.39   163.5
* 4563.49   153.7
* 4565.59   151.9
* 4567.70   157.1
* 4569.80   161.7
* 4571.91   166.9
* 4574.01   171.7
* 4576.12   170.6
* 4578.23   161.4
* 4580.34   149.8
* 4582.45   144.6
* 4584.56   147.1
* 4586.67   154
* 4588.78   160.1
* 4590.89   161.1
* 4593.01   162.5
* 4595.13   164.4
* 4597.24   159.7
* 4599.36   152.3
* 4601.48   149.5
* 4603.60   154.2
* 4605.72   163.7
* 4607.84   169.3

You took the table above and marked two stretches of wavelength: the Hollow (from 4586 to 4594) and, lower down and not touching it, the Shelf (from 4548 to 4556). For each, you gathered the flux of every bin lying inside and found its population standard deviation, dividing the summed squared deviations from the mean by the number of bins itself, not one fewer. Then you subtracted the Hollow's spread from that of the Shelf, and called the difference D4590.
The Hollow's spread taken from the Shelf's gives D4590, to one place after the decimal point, 1.1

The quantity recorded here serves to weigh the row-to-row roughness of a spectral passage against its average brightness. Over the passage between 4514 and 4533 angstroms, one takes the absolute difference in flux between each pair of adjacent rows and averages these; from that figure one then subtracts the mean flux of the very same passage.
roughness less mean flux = -149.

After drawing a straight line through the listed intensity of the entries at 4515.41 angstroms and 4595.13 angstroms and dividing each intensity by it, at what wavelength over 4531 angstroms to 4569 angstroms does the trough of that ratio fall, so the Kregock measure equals 4548.81 angstroms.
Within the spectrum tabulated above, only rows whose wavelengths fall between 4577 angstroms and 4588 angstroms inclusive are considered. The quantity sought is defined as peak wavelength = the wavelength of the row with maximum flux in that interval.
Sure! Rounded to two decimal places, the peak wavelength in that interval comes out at 4578.23 angstroms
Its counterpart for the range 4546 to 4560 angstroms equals 4559.29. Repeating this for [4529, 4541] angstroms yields 4540.43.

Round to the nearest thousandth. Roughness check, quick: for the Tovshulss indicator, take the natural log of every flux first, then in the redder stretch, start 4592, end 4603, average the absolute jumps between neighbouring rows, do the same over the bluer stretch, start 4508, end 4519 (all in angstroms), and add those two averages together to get 0.063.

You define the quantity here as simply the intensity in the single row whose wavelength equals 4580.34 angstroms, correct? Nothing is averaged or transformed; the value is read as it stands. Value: 149.8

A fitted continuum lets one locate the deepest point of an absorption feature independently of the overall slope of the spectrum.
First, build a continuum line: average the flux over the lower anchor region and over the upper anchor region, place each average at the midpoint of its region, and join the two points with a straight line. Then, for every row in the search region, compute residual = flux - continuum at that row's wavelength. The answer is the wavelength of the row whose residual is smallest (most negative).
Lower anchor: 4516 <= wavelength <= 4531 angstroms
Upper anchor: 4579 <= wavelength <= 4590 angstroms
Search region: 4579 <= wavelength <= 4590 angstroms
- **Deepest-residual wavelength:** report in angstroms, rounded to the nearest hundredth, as 4582.45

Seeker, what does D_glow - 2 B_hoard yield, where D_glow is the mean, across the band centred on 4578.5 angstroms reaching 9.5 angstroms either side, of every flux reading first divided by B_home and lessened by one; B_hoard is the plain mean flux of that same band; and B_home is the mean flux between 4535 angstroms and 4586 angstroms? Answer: -317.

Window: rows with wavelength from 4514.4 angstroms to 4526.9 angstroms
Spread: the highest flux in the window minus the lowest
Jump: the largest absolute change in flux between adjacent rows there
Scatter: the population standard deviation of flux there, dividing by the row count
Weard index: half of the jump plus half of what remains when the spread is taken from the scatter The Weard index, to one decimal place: 1.2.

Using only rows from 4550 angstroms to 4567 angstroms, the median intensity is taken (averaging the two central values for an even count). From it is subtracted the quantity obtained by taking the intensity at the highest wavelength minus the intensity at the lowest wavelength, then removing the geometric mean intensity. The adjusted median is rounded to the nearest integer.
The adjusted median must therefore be 295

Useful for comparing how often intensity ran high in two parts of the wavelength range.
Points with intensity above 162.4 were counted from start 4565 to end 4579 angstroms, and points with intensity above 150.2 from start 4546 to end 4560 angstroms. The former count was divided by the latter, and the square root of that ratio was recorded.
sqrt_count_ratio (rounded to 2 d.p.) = 1.22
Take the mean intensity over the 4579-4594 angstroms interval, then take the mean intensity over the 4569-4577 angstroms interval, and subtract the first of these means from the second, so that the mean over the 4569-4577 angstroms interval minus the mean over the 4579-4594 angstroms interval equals 14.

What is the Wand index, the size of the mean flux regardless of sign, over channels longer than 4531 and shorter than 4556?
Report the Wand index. 150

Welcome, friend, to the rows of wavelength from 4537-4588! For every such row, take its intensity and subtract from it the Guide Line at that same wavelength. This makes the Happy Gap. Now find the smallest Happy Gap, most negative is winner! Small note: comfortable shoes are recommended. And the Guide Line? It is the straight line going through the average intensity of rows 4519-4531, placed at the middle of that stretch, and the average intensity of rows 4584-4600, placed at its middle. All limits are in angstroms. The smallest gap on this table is -16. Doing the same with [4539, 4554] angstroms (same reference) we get -16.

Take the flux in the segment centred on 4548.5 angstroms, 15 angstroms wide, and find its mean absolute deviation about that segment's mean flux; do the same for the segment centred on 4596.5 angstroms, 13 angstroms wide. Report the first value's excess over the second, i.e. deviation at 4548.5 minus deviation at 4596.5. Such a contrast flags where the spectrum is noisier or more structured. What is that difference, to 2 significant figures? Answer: 2.4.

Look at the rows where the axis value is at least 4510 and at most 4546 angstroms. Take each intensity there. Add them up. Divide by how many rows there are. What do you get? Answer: 155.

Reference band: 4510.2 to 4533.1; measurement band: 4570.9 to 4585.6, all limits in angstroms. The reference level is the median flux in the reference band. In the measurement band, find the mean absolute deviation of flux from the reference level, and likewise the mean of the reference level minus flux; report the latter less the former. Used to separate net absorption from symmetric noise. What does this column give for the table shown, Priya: -13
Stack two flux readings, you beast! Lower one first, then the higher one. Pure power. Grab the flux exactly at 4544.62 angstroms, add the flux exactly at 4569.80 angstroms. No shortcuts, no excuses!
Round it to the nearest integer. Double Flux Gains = 317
